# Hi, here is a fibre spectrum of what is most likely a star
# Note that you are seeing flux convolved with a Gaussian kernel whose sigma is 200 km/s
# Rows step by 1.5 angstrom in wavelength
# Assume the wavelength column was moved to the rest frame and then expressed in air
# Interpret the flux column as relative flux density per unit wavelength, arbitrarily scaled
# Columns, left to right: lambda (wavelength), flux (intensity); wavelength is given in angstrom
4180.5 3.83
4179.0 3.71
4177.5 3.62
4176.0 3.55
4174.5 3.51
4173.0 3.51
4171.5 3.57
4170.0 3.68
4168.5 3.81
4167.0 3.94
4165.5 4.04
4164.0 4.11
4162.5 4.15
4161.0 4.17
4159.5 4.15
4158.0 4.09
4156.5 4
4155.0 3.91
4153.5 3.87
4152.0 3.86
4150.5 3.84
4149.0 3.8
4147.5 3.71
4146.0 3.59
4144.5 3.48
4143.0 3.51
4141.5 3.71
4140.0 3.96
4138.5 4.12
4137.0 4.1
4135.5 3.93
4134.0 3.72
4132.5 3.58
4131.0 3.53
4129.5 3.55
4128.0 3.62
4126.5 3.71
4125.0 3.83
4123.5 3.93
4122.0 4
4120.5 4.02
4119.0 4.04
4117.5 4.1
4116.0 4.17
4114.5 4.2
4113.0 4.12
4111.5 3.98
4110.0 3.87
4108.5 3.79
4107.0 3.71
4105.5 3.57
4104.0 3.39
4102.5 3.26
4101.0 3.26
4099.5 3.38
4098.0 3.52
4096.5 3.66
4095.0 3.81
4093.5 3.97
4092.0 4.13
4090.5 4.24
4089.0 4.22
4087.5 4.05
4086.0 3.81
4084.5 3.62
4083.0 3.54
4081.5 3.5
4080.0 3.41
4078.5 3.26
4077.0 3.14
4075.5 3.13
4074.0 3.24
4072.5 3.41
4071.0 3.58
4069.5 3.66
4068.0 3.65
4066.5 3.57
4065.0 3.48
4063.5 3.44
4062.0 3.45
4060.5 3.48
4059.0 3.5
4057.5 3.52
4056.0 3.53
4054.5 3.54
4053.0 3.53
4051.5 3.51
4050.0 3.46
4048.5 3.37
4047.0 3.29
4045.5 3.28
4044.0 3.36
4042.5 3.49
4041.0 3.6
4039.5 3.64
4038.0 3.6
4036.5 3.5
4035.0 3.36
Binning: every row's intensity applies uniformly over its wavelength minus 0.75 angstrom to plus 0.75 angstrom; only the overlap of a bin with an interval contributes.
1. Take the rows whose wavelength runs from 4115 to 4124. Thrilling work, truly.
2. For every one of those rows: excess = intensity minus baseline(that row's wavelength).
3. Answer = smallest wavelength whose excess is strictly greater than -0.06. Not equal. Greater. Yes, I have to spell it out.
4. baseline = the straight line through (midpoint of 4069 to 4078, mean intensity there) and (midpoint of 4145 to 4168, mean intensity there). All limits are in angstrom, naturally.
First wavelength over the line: 4116.0 angstrom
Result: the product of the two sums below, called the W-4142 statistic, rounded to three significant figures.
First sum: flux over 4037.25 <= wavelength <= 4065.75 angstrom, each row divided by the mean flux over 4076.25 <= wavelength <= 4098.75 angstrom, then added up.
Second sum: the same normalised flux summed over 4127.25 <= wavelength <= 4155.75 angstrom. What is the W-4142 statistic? 340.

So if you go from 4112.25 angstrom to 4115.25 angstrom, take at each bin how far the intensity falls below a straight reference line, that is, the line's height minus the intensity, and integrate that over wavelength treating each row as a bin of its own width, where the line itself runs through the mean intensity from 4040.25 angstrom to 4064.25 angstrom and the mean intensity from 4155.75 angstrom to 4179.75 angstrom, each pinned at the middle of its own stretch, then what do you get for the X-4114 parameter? -1.5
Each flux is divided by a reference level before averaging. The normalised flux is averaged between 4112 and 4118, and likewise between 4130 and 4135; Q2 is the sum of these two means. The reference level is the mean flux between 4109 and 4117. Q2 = 1.91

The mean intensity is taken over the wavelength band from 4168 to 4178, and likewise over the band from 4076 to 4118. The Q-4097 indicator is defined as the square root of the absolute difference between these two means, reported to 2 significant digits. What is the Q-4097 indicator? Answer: 0.36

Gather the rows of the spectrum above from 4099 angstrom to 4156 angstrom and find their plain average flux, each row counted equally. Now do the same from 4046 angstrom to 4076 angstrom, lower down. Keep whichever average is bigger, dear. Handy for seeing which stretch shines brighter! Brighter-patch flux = 3.78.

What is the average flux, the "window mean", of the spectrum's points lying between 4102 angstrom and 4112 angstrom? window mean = 3.65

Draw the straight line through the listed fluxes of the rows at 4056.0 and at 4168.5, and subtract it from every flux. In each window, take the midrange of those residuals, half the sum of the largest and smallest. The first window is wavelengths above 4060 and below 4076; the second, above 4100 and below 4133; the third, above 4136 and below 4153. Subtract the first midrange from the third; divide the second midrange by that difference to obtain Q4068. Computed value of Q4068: 0.30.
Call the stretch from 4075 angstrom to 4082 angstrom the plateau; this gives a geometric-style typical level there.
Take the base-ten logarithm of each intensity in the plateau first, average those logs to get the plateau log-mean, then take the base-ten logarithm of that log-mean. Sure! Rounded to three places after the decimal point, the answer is -0.287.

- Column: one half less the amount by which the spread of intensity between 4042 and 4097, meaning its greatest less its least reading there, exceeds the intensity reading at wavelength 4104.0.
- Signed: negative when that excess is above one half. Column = 2.8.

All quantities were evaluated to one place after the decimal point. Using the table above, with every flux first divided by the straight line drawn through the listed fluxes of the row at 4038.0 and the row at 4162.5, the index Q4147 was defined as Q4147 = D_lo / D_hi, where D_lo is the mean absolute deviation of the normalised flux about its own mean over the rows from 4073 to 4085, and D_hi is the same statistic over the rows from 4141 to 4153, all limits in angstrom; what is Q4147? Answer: 1.4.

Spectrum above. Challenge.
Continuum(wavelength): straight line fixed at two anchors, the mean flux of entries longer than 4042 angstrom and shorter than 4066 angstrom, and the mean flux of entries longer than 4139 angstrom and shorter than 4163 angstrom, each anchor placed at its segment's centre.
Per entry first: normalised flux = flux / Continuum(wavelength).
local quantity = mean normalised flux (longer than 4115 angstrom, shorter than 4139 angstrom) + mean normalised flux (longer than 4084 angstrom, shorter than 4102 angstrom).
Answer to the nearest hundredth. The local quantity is 2.08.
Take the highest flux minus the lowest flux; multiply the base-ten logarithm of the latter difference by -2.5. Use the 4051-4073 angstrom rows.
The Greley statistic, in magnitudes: 1.5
